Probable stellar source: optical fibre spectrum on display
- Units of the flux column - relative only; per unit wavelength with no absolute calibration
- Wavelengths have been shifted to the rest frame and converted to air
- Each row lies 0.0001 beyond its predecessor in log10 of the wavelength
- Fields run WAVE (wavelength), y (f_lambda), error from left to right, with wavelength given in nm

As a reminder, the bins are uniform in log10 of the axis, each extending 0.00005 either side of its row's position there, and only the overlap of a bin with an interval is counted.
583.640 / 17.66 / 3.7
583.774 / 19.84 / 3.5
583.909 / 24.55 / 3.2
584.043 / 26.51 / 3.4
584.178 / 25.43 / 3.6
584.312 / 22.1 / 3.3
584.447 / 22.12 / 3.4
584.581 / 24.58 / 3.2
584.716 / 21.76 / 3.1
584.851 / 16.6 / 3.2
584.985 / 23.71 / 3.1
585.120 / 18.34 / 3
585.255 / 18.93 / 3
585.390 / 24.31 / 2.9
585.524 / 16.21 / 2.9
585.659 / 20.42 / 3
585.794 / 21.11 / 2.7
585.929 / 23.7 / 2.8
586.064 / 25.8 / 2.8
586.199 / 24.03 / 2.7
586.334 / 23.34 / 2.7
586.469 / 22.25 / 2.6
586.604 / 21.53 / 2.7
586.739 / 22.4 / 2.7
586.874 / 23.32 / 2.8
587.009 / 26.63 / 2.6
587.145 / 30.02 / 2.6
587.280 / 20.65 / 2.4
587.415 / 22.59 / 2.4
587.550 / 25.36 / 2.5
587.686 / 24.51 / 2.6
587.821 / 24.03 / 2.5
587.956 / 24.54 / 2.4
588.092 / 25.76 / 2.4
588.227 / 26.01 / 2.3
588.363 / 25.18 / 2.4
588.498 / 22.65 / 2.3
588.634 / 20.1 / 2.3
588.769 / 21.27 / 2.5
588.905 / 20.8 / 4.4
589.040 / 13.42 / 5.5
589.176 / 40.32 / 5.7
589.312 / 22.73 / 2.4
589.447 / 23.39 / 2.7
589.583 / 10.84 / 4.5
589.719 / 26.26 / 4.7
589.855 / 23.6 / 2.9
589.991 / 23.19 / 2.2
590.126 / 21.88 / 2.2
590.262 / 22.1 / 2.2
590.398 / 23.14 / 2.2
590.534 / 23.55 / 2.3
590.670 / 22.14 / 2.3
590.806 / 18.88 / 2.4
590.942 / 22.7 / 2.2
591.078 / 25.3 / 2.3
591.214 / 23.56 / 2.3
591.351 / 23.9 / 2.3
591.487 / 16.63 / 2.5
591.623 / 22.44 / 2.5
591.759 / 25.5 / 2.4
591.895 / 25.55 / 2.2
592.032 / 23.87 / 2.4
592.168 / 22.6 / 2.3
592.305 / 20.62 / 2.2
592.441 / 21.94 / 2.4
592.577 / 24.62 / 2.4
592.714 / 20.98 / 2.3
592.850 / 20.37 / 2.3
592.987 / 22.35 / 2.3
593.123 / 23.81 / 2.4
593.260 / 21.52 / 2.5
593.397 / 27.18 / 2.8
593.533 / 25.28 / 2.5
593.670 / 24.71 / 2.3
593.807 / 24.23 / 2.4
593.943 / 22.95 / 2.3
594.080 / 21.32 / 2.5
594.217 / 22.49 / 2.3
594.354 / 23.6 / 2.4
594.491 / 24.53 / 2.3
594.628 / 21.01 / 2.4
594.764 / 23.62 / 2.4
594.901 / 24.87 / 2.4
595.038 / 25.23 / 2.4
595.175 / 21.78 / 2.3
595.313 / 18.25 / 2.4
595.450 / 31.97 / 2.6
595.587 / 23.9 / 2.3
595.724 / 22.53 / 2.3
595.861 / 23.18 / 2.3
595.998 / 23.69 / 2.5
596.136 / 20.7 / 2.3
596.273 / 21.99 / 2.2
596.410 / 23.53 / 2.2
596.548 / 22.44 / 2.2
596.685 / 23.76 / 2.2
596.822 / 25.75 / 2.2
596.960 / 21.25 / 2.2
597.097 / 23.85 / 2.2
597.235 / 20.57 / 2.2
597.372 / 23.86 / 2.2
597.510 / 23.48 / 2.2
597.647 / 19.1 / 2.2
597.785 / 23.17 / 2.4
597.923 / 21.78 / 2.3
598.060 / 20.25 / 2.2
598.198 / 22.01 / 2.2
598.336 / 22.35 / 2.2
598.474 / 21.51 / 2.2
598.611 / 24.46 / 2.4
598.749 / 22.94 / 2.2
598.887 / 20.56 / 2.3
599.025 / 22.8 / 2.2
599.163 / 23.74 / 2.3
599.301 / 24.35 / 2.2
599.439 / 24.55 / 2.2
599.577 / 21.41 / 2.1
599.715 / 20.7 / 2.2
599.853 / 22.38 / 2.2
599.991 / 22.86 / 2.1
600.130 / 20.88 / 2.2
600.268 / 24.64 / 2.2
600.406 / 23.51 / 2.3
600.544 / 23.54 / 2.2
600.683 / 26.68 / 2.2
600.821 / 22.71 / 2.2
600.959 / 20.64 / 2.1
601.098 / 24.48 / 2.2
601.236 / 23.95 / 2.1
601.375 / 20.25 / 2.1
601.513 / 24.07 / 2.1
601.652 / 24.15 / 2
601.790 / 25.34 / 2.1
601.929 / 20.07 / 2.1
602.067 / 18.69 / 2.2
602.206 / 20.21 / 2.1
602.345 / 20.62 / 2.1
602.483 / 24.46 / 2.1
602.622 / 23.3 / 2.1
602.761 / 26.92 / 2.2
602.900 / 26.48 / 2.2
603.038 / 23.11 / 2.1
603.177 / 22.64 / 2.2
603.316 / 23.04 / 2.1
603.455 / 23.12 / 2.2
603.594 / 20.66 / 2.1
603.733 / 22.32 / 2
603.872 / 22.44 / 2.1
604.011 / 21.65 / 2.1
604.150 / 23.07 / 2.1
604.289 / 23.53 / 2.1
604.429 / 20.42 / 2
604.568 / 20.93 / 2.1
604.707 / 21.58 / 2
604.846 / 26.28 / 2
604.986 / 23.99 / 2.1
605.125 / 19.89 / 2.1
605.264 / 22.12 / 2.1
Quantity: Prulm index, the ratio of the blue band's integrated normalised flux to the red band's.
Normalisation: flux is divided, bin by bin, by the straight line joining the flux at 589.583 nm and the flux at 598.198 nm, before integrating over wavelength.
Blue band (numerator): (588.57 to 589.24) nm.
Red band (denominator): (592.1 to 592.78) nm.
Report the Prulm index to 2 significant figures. 1.5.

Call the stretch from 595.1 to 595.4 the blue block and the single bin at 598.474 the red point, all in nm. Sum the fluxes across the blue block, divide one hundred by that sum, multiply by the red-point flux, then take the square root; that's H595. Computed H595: 7.33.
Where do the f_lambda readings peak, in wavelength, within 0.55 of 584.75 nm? 584.581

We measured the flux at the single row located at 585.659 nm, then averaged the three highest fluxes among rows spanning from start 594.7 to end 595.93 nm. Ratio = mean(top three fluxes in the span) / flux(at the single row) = 1.3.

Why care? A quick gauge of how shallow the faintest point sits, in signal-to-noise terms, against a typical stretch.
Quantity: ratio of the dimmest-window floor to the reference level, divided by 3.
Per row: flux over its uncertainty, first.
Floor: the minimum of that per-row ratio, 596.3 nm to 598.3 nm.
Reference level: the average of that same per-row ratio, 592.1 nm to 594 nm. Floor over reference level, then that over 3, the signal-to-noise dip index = 0.299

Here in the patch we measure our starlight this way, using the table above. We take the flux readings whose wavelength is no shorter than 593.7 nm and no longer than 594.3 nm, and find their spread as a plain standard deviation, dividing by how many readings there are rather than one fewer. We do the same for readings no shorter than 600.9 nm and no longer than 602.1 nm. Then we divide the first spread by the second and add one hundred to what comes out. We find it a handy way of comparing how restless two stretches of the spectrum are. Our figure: 100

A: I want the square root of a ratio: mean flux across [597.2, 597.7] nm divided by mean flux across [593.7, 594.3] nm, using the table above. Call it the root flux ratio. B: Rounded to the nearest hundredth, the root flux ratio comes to 0.98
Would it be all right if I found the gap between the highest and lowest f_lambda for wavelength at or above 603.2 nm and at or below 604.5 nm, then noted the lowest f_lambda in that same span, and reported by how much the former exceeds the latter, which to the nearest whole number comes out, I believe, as -17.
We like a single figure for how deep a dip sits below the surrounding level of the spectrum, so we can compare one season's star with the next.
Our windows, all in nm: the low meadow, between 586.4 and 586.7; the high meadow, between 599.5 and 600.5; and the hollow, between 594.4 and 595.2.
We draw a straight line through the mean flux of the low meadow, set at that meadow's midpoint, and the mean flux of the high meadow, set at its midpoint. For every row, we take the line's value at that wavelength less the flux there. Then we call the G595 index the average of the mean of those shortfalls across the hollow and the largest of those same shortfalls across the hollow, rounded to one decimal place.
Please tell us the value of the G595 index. -0.1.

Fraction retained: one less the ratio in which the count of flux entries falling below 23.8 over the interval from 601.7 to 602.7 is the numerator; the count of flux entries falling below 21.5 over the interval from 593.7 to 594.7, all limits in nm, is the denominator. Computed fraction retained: -1.5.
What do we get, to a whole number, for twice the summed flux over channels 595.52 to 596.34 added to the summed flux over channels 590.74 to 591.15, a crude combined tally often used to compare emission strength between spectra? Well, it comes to 339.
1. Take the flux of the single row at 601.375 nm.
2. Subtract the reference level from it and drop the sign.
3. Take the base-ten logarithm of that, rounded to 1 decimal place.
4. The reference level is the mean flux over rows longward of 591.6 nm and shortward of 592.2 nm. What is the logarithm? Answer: 0.6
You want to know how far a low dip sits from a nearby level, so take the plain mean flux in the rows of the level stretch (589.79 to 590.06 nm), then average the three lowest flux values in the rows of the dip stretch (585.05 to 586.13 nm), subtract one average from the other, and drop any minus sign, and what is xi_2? 5.6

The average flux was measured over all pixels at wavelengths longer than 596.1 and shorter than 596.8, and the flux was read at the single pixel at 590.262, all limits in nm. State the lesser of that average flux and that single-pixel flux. 22.1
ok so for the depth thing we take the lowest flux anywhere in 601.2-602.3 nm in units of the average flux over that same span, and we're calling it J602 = 0.85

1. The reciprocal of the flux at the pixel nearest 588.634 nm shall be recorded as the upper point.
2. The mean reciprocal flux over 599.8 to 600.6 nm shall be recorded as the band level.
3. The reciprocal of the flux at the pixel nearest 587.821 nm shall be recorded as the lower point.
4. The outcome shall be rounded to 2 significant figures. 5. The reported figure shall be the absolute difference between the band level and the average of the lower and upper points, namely 0.0020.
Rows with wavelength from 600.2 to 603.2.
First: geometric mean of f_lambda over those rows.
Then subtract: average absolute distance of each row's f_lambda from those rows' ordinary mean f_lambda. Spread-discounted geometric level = 21.3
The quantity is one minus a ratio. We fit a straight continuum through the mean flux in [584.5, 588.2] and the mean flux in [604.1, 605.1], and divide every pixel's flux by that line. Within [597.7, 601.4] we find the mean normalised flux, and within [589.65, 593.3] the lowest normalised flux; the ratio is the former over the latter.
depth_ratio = -0.37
